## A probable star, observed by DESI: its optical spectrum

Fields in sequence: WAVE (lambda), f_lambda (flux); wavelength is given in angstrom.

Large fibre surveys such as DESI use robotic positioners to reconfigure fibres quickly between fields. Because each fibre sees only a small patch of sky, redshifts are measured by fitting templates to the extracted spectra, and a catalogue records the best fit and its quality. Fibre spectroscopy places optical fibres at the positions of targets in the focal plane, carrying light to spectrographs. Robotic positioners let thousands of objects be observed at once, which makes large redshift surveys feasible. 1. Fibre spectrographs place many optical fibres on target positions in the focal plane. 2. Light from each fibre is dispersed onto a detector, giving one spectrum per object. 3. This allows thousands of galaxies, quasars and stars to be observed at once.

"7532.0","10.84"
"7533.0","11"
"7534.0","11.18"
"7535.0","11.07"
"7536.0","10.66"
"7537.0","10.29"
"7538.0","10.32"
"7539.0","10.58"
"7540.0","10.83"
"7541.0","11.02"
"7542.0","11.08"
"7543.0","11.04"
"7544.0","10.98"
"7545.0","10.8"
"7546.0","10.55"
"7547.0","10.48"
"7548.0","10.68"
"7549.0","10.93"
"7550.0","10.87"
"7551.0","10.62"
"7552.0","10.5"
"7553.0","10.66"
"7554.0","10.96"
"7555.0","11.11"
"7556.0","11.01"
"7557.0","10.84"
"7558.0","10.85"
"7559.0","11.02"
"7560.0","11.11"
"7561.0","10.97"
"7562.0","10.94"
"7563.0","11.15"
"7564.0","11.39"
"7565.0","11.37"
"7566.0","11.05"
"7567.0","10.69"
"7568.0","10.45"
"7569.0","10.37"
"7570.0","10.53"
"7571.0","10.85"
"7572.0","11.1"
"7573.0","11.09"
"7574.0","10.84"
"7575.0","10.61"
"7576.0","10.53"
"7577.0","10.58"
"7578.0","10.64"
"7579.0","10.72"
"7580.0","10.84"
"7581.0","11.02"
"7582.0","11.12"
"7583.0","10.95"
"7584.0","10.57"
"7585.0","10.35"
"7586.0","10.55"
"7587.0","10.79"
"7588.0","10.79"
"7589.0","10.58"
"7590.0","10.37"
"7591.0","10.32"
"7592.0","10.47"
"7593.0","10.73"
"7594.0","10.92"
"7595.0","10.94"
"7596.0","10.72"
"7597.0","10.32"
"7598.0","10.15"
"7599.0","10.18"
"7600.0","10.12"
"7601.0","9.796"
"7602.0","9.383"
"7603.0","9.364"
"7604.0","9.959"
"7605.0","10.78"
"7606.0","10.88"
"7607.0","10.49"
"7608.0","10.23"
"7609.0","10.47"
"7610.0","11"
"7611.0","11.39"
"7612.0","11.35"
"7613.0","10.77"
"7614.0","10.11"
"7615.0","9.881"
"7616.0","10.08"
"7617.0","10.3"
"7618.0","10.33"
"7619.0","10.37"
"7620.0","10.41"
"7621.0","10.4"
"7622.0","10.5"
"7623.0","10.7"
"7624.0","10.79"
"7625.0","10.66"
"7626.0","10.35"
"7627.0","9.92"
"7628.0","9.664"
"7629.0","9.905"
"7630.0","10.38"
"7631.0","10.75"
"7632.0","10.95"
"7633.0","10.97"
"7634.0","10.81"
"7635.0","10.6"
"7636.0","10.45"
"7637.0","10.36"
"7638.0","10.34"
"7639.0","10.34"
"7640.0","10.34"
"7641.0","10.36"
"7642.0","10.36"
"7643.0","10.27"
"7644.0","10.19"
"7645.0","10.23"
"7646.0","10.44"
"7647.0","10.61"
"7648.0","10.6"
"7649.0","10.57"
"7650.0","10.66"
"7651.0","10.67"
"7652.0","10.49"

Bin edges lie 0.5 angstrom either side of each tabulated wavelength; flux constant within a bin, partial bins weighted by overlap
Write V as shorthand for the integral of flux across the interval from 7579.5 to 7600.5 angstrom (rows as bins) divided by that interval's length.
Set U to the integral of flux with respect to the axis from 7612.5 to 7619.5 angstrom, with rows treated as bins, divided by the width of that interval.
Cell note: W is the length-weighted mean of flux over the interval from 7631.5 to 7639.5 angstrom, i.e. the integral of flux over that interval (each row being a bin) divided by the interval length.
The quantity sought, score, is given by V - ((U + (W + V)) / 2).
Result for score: -5.1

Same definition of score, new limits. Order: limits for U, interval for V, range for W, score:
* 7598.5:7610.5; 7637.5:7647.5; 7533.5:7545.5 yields -5.3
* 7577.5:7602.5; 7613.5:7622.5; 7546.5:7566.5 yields -5.6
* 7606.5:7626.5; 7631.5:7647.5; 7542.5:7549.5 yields -5.4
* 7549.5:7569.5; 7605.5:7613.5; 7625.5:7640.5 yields -5.2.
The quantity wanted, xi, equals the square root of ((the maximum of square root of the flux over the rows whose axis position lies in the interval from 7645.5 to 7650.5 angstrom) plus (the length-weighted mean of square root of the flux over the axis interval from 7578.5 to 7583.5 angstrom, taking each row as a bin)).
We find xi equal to 2.56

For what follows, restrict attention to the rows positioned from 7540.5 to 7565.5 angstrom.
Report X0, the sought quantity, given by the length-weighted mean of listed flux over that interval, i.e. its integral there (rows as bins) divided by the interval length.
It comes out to 10.92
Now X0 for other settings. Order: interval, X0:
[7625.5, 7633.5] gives 10.36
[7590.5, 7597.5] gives 10.63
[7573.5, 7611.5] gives 10.54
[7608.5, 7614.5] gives 10.85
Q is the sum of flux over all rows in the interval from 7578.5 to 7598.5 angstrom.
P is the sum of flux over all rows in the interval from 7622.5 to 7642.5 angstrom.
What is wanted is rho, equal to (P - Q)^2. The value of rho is 18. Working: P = 209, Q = 213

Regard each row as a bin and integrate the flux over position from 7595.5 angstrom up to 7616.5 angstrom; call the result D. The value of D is 217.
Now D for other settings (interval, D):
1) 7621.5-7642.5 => 219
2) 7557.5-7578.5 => 228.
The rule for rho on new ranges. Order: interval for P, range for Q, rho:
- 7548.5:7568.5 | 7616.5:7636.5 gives 86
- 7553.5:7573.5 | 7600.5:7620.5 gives 132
